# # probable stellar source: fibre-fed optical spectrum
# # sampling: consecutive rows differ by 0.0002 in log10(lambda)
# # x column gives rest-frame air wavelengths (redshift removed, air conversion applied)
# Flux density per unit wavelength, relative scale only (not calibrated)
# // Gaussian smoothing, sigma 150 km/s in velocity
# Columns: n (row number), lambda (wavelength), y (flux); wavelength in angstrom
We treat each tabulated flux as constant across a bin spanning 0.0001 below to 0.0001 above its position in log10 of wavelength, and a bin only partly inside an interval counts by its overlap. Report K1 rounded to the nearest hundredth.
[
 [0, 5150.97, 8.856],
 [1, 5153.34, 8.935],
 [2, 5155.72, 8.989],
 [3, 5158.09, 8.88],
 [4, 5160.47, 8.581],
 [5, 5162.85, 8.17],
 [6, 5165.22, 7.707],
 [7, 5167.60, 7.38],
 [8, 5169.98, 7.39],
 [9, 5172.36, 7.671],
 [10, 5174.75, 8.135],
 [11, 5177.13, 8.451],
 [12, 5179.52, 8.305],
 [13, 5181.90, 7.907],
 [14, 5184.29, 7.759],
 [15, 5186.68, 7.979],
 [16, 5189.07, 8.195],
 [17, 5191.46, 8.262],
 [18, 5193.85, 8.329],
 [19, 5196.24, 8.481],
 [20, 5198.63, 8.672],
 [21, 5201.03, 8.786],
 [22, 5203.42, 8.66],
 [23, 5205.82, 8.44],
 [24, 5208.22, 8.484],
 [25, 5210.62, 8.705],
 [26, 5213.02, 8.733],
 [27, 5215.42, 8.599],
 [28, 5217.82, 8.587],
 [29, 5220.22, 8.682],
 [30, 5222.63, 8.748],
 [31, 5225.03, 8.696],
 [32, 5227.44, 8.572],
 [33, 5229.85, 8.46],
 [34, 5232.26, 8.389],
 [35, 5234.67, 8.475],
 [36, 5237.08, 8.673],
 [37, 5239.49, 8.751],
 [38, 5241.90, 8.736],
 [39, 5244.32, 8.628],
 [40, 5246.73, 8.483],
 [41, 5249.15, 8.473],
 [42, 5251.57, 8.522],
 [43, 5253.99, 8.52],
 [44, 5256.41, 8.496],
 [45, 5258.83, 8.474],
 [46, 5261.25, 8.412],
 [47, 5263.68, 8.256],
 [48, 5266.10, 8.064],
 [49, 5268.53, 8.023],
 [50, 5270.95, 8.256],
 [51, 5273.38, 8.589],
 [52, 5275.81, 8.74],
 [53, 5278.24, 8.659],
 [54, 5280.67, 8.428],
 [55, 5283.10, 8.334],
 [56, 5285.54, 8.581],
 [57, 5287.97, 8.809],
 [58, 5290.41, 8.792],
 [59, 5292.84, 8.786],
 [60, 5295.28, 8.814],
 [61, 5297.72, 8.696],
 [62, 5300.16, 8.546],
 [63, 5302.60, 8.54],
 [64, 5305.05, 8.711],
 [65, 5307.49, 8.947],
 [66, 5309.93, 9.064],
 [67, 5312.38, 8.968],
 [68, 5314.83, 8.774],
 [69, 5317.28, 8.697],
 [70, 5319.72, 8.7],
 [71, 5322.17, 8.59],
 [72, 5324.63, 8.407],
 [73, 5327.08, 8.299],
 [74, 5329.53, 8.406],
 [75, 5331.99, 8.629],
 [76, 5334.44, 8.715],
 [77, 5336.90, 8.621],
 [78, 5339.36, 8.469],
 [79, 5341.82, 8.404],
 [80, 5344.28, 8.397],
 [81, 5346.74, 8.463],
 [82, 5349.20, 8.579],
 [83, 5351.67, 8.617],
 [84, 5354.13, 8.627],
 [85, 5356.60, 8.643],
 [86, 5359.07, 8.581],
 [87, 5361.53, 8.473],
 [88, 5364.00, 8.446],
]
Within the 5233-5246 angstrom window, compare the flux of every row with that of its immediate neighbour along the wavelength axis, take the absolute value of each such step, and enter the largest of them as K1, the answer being 0.20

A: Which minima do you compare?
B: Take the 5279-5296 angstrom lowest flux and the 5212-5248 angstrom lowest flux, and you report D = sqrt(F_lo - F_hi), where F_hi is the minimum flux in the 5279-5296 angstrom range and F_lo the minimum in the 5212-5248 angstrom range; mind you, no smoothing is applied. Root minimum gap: 0.23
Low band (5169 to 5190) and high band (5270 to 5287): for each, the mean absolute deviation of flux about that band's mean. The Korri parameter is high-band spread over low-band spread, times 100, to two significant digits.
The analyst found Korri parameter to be 57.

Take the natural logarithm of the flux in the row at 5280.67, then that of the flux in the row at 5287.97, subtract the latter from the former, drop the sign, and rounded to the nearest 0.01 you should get 0.04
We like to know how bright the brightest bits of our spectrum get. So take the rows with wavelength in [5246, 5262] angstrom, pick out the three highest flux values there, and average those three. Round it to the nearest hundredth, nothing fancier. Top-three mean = 8.51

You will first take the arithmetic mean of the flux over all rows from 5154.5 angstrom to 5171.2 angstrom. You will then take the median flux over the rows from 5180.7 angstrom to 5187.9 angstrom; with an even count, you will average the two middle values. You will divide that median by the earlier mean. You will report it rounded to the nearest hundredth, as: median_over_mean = 0.97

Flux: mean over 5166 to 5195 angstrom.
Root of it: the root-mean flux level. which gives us 2.82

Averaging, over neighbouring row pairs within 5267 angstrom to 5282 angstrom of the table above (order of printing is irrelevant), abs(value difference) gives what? 0.206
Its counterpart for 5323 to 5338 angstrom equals 0.124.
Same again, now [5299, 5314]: 0.125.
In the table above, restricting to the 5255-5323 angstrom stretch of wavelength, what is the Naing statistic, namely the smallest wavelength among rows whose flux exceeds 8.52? 5273.38 angstrom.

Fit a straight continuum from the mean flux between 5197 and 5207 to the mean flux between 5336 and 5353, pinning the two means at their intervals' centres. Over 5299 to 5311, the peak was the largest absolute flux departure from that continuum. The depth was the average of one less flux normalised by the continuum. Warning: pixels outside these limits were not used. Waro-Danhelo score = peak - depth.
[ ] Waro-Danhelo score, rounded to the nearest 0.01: 0.55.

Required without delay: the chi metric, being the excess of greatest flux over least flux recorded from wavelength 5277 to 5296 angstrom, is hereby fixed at 0.48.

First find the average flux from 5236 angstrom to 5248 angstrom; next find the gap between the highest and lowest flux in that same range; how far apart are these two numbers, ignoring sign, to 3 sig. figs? 8.39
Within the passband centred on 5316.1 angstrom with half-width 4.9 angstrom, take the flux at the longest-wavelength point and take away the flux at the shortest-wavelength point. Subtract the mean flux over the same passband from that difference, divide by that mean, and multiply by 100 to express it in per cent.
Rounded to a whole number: -103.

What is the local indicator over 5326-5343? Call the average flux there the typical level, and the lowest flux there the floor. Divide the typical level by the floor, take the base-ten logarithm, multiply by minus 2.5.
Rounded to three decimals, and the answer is -0.027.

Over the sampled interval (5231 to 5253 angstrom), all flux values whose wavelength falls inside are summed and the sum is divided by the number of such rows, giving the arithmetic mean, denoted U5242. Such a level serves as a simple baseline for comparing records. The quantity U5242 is 8.57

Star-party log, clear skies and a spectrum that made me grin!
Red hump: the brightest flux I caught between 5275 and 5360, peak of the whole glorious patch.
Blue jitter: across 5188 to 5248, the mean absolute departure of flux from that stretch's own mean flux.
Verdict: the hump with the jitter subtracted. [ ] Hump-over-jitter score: 8.93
